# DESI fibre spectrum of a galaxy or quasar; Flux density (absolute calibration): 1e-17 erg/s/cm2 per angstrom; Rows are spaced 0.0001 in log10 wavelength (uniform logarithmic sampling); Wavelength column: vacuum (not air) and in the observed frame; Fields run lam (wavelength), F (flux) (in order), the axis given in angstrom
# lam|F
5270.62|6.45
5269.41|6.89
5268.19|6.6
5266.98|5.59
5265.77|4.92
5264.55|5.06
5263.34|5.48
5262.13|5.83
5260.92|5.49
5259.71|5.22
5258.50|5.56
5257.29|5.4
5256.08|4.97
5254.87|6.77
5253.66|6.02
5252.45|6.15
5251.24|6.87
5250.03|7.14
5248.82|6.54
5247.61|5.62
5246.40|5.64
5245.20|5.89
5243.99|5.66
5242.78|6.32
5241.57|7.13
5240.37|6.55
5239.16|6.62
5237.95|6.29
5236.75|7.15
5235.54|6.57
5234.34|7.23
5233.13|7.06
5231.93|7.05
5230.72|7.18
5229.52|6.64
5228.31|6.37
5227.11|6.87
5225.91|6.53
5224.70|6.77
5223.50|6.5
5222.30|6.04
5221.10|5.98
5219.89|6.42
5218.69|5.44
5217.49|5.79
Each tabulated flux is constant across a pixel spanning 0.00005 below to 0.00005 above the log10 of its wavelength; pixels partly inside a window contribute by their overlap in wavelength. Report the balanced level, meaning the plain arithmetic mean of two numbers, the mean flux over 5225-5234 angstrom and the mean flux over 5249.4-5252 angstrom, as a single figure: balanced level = 6.9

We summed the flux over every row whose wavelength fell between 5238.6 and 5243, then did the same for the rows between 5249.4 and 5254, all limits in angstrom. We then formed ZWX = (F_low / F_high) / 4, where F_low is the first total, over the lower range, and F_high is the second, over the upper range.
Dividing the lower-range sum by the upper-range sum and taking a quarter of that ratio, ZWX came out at 0.25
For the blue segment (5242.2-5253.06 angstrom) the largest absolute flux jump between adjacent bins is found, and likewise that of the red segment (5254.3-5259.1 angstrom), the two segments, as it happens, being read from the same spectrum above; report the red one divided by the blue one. 2.0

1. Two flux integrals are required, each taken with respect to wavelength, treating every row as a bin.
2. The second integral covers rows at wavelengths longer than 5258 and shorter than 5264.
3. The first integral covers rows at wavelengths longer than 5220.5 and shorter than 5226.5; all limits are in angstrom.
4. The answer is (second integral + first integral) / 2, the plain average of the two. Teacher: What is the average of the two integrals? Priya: 36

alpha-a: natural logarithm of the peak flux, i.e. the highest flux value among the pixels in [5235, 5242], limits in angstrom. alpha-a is 1.97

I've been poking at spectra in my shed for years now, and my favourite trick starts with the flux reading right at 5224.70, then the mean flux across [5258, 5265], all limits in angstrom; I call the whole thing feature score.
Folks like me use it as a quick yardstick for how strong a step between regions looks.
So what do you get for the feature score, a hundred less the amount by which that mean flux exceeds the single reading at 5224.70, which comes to 101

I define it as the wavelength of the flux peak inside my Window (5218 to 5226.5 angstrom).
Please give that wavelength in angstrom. 5224.70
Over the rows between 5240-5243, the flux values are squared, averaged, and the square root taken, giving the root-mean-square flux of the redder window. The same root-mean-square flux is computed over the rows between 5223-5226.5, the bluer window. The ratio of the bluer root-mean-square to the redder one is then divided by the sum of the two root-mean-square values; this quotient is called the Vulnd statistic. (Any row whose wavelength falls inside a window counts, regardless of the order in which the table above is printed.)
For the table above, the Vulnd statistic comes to 0.074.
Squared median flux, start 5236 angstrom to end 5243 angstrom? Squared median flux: 43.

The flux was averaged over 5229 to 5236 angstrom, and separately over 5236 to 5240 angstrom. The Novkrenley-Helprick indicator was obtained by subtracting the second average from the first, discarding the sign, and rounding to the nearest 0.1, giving 0.3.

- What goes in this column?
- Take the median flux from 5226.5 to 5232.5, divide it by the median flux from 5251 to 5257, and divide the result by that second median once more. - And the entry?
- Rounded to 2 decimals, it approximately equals 0.18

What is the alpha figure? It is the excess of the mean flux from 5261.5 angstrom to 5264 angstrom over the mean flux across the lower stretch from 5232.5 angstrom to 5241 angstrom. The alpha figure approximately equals -1.1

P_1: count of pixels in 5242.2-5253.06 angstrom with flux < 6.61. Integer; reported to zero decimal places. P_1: 7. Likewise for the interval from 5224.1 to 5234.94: 2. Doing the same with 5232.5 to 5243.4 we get 4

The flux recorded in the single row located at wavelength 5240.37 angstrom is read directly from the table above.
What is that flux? 6.55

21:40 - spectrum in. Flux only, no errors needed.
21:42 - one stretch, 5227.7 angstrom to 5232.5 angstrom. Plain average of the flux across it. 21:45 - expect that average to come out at 6.8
